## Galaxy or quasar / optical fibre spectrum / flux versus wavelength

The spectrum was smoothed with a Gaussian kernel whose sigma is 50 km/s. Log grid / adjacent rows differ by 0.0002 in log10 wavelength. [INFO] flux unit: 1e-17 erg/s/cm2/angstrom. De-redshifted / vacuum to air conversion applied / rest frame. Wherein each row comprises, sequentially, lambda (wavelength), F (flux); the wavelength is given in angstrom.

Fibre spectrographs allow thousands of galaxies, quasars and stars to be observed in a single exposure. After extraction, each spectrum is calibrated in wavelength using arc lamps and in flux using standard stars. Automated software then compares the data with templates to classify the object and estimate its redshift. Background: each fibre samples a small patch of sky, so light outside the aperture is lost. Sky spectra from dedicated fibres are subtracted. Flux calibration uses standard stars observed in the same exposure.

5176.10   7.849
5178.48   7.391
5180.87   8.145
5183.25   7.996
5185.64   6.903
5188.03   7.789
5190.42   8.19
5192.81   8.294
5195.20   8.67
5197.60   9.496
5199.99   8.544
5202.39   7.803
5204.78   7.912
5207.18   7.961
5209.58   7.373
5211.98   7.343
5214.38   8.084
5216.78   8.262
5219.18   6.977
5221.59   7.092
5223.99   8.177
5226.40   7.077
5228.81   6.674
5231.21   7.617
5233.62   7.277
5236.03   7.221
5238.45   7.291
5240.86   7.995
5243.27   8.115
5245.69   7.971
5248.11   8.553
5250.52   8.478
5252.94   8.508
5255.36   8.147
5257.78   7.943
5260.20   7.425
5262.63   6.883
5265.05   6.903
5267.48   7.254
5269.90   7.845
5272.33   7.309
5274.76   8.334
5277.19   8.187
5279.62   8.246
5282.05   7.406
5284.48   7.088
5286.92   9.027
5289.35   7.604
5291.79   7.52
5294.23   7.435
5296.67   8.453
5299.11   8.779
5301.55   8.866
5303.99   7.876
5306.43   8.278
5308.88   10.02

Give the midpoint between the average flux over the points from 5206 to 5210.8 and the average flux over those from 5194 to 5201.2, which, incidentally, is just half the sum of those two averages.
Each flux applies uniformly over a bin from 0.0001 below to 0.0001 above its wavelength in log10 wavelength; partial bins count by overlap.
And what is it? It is 8.3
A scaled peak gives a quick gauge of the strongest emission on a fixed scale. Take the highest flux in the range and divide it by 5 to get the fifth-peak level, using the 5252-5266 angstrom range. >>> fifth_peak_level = 1.70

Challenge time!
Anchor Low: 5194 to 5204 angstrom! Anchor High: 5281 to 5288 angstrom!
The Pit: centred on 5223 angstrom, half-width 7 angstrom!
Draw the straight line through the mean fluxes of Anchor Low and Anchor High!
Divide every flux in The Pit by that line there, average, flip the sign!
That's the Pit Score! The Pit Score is -0.88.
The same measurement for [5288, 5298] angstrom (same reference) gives -1.00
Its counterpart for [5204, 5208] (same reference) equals -0.93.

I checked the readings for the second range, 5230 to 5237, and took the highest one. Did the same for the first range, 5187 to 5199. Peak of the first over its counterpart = 1.25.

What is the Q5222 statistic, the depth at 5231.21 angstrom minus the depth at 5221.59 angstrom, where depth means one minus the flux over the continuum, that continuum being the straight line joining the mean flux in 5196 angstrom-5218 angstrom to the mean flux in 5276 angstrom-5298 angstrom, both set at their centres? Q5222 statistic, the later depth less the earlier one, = -0.068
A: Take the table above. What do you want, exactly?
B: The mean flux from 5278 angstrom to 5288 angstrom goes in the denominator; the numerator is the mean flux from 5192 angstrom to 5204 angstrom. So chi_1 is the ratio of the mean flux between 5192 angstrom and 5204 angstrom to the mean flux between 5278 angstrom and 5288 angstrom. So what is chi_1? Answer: 1.08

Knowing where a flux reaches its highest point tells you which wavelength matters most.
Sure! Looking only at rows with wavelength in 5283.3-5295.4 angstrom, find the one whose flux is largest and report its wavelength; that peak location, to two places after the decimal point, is 5286.92 angstrom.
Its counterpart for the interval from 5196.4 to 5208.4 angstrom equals 5197.60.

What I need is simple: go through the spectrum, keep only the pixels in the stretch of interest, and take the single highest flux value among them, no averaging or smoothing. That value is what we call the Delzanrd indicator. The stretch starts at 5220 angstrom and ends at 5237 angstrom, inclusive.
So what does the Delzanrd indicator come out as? 8.177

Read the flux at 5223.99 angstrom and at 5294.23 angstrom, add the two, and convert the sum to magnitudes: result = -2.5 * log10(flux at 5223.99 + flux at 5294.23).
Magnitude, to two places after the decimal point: -2.98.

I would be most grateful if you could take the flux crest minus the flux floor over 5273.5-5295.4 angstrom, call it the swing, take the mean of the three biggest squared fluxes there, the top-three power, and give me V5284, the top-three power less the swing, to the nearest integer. 71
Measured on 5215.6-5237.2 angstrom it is 63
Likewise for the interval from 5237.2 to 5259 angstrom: 71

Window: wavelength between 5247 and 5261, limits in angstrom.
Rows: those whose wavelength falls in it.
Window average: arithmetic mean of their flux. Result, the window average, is 8.2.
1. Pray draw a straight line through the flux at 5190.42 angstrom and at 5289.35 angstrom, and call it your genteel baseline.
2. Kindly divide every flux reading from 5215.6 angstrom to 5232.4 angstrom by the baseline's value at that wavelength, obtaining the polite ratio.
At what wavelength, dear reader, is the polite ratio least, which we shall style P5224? 5228.81 angstrom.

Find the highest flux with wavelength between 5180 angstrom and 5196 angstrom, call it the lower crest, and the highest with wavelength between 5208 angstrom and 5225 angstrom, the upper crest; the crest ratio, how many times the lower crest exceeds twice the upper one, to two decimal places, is 0.52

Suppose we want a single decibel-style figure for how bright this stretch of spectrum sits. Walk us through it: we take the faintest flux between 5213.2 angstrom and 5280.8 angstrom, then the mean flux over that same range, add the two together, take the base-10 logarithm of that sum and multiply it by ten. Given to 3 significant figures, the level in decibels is 11.6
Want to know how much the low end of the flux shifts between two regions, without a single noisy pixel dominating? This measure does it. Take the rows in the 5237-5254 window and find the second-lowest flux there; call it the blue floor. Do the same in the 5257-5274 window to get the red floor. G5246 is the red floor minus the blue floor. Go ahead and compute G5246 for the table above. -1.07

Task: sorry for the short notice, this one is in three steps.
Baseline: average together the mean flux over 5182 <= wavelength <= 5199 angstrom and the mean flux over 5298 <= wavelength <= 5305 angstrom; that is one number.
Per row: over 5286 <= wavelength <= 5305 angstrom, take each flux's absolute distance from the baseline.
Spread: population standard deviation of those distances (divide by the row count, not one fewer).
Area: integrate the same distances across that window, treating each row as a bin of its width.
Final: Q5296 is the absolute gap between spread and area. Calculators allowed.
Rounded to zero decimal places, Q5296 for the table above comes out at 11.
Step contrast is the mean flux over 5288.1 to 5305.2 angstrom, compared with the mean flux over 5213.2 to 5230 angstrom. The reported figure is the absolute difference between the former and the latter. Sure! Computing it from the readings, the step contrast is 0.6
